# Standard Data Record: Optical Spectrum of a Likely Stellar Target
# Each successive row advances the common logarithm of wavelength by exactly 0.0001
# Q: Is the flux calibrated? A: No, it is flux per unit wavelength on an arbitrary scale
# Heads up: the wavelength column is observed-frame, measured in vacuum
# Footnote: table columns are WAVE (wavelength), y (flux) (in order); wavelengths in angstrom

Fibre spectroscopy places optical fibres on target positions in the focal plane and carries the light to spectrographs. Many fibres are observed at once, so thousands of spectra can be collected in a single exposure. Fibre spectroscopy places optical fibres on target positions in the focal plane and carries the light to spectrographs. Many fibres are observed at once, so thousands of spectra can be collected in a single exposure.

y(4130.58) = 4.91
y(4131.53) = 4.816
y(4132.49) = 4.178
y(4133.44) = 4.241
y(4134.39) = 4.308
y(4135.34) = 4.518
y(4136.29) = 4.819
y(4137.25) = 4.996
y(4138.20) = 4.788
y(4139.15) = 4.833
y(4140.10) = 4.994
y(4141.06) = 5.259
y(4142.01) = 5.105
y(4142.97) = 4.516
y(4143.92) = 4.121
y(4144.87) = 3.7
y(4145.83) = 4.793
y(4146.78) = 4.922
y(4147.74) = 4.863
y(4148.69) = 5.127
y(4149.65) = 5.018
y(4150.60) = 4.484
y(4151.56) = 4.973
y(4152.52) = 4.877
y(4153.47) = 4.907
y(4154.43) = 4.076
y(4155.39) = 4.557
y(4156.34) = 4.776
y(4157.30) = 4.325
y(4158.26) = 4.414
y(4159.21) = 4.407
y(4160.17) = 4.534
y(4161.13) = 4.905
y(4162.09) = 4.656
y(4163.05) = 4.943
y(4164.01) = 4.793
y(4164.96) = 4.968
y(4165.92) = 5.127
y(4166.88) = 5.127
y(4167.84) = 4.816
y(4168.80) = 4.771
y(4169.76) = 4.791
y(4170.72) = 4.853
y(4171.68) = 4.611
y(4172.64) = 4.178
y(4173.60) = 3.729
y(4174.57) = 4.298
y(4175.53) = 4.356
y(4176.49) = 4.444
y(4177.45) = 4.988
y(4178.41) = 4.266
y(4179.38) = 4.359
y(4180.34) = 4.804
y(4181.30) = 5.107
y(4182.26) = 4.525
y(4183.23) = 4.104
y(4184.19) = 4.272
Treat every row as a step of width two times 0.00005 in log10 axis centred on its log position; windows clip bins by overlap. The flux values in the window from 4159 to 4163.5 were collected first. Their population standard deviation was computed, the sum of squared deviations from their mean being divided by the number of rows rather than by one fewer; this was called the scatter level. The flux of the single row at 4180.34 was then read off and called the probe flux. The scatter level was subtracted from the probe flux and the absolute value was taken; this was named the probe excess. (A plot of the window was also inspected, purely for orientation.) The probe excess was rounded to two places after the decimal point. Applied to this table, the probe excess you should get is 4.60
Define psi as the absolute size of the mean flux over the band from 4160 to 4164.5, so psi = 4.8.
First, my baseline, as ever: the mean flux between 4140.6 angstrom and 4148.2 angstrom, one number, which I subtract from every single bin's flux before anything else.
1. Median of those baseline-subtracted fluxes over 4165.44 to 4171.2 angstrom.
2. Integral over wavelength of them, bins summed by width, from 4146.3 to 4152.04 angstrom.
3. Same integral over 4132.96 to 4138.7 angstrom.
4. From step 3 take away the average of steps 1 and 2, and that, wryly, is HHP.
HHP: -1.0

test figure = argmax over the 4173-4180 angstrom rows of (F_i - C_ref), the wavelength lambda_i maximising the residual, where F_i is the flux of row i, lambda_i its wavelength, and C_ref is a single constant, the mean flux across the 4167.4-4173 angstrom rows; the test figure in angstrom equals 4177.45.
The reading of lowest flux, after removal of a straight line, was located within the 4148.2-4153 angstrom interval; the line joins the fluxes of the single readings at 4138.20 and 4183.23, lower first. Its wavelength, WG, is 4150.60 angstrom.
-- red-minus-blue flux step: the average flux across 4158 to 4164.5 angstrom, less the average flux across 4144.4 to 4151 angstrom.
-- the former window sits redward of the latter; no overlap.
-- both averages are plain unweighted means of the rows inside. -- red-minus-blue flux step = 0.0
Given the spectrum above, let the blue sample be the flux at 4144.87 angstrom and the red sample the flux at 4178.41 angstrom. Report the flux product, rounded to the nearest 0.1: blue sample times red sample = 15.8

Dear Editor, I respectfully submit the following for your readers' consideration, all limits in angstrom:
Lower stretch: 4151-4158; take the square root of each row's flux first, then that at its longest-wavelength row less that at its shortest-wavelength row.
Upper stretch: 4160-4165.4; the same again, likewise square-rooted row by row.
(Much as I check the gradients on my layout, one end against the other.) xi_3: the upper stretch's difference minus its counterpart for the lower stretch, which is 0.25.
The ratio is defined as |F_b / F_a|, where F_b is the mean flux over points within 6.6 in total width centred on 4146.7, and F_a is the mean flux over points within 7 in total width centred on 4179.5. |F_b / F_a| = 1.00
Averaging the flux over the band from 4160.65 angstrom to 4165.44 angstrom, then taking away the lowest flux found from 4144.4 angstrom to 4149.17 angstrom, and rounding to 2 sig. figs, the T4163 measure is 1.2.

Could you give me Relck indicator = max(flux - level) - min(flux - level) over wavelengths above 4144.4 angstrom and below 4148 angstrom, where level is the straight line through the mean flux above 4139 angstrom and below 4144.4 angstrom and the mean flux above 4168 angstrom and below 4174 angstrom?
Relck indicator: 1.2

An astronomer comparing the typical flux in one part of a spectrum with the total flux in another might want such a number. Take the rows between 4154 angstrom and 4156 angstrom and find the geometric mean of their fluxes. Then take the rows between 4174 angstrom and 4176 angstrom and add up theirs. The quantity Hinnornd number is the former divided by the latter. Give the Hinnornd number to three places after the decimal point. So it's 0.498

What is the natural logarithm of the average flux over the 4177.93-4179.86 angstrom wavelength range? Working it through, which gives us 1.46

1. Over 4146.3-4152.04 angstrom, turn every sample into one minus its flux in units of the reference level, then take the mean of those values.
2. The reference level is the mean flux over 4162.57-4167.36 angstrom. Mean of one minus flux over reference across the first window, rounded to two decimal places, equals 0.02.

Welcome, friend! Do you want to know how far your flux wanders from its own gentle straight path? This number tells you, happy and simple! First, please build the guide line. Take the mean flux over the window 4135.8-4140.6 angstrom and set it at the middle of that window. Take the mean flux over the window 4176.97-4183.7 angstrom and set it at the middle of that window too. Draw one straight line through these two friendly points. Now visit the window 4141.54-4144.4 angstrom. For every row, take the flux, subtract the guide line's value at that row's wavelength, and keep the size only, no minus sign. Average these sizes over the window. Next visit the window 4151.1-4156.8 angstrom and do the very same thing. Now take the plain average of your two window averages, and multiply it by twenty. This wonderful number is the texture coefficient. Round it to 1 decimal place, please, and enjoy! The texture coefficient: 6.6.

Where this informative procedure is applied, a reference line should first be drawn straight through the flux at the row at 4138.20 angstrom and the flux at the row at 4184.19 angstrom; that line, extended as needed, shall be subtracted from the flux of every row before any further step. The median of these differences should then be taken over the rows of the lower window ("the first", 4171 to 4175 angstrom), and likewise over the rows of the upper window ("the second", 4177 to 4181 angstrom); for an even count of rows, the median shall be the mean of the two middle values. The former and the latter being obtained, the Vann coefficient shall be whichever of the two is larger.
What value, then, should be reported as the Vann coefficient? 0.26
